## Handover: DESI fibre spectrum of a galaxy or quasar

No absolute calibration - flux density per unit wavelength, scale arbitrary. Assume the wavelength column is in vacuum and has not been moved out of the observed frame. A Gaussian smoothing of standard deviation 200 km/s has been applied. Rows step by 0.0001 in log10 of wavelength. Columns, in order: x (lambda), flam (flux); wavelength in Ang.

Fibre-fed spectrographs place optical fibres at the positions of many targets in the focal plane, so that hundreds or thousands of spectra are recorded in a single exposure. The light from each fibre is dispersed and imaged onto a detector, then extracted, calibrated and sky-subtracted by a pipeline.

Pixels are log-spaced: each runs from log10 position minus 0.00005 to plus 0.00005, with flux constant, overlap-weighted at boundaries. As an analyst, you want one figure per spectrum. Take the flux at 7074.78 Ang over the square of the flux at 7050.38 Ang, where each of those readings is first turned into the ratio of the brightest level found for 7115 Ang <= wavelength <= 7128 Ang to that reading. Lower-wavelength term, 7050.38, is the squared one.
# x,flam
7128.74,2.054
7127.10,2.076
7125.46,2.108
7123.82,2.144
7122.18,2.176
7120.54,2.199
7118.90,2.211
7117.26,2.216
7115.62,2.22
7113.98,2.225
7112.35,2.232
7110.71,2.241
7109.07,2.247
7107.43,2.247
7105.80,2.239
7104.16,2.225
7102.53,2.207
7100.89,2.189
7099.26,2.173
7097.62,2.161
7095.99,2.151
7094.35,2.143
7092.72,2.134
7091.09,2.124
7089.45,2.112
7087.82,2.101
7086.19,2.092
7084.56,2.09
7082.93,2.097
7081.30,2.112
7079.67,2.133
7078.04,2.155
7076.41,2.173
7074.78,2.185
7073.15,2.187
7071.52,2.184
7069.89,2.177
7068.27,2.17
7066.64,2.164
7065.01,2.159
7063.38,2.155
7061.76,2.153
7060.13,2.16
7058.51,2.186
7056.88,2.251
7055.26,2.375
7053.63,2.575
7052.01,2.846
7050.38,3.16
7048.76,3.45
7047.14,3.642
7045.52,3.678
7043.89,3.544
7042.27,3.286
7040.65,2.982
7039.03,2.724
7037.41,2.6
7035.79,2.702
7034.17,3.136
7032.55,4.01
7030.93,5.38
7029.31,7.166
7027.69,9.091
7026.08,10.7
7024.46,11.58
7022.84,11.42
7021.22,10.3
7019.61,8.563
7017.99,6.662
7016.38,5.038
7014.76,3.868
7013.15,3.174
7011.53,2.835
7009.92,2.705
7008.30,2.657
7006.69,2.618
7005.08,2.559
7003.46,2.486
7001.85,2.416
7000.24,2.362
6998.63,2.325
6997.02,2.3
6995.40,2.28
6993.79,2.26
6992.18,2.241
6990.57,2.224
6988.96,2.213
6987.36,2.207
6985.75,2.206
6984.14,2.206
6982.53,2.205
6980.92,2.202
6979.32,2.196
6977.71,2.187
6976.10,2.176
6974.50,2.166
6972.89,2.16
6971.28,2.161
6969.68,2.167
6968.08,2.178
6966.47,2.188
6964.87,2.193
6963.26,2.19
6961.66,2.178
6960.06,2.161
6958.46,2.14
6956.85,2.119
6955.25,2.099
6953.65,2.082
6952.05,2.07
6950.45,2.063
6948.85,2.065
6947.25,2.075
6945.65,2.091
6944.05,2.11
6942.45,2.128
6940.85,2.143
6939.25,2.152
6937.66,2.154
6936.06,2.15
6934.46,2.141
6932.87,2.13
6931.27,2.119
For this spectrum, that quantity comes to 2.06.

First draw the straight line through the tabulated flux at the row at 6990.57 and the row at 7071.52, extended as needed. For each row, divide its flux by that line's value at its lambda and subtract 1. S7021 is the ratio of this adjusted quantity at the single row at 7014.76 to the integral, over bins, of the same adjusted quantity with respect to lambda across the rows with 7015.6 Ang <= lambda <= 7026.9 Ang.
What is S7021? 0.021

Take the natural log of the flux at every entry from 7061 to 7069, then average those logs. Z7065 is 0.770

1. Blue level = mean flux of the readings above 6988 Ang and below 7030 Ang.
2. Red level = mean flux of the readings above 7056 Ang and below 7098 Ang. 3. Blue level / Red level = 2.2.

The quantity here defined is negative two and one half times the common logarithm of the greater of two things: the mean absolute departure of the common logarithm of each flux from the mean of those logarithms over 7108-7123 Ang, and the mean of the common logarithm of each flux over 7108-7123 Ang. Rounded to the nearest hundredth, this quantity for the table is 1.15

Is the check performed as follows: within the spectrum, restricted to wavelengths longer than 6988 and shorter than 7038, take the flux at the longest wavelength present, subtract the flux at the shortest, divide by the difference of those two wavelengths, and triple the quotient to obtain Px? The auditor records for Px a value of 0.024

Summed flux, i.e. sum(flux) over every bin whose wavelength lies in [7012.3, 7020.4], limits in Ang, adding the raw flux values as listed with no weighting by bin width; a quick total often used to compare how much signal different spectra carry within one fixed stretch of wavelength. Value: 27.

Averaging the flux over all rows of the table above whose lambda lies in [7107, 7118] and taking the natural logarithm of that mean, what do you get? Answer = 0.80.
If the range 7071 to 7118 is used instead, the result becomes 0.78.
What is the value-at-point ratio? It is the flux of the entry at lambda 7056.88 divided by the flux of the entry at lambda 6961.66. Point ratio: 1.0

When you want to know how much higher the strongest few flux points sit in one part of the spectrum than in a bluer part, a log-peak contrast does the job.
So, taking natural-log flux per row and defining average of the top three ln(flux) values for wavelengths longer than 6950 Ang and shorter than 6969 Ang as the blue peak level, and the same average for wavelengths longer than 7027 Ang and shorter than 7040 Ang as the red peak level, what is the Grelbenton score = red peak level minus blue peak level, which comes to 1.2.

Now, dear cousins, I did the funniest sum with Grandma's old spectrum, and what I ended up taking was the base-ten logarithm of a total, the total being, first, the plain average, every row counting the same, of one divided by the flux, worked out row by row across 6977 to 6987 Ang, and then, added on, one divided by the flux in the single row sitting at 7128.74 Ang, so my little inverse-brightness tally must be -0.026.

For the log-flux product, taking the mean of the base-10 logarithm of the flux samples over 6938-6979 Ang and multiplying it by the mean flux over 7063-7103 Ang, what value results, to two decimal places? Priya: 0.71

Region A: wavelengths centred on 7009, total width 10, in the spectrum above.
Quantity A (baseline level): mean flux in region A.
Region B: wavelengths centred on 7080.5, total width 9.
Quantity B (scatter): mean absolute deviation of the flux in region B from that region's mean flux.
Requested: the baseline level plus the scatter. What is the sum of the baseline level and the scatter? 2.78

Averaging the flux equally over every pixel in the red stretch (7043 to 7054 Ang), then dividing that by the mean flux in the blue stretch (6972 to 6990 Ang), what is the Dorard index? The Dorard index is 1.5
